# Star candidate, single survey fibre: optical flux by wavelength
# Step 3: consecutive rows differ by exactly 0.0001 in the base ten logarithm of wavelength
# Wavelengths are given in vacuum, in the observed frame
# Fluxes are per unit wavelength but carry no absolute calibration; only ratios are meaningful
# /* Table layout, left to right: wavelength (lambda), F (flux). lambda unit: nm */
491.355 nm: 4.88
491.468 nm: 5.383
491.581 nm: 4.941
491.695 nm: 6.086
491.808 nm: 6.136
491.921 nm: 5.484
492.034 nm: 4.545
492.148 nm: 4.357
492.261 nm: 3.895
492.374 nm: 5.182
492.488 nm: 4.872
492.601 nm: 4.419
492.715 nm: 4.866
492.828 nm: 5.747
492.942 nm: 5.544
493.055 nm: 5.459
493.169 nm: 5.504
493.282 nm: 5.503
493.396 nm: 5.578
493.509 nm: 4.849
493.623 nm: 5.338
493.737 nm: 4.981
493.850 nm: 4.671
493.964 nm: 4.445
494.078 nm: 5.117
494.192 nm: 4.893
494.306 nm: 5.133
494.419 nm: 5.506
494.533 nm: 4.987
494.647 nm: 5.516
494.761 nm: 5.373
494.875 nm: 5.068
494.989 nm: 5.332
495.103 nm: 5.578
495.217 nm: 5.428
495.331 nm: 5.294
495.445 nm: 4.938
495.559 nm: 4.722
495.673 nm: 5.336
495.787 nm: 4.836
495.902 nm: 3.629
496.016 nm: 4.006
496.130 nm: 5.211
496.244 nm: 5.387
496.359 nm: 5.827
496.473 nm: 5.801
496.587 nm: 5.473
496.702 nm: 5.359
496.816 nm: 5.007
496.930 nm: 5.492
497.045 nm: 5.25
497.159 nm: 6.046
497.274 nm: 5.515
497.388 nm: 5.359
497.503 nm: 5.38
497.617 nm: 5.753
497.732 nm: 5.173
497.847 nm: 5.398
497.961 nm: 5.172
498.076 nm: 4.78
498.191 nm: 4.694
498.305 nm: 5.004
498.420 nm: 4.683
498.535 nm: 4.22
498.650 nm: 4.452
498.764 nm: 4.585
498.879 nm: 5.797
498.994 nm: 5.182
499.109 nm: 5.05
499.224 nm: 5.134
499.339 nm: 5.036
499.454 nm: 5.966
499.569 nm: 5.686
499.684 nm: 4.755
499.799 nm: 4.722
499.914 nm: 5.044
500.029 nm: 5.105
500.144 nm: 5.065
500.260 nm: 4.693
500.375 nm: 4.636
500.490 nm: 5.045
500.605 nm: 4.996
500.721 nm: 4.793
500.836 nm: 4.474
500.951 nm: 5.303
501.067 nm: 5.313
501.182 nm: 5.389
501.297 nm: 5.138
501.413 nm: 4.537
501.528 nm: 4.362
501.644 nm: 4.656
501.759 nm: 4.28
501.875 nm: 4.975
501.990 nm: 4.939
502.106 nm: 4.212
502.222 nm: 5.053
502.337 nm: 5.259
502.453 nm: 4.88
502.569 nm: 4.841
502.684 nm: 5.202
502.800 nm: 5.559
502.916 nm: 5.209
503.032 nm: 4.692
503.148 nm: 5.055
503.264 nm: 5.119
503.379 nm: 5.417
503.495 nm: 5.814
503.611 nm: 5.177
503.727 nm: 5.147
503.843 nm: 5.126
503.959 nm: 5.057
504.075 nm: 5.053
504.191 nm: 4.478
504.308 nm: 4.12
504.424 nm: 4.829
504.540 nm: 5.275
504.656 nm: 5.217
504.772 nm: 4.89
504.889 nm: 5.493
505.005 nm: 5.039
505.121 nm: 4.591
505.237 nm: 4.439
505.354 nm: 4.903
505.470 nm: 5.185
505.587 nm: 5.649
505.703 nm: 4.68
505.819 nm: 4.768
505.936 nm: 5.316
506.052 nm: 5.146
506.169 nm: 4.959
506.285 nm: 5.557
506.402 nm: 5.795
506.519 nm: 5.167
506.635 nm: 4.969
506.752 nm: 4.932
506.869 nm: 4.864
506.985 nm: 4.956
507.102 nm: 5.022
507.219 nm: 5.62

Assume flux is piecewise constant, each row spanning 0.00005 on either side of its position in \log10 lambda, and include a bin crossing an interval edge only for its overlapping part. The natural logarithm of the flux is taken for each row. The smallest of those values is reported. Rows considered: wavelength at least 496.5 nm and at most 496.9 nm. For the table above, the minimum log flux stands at 1.61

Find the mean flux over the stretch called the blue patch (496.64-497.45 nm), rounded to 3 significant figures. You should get 5.43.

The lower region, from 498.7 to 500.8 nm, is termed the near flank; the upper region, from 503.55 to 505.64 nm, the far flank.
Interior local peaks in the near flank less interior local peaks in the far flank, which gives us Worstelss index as 3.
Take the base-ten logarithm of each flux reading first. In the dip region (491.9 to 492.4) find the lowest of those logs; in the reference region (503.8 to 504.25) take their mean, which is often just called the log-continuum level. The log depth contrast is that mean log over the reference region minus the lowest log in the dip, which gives 0.10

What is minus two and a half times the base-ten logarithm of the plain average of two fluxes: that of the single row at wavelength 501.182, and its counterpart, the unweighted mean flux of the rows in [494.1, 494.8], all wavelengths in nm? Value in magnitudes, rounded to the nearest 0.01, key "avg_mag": -1.81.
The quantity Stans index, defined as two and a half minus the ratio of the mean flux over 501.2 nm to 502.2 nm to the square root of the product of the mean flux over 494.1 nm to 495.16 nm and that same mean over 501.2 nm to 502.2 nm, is 1.56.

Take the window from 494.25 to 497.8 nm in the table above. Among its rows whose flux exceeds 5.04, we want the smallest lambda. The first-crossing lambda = 494.306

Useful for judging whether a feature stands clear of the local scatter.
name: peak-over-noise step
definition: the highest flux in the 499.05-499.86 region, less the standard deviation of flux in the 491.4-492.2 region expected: 5.3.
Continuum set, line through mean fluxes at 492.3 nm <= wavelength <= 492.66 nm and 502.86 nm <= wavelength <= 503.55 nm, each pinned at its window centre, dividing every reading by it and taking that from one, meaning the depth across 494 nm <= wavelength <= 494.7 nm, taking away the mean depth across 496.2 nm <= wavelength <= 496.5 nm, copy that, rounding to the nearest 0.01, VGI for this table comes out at 0.08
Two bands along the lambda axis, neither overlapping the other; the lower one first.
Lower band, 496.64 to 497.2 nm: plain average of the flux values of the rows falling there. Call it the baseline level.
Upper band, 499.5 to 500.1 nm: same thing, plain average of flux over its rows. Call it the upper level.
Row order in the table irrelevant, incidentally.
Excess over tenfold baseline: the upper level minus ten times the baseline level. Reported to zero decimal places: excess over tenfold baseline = -49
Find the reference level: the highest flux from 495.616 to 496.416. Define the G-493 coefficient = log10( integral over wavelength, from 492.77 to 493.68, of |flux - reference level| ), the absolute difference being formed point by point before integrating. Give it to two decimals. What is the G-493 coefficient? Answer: -0.45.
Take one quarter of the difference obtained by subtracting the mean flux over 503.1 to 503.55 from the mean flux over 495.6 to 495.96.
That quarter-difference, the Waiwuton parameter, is -0.19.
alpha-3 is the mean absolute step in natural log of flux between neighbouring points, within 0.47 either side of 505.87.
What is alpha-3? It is 0.084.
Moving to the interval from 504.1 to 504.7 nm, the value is 0.085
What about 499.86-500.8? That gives 0.035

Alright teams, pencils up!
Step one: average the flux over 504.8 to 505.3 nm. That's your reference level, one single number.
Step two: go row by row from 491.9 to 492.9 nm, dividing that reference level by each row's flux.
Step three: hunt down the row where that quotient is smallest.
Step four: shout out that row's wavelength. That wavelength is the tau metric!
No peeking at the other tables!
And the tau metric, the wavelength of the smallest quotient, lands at 492.828 nm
